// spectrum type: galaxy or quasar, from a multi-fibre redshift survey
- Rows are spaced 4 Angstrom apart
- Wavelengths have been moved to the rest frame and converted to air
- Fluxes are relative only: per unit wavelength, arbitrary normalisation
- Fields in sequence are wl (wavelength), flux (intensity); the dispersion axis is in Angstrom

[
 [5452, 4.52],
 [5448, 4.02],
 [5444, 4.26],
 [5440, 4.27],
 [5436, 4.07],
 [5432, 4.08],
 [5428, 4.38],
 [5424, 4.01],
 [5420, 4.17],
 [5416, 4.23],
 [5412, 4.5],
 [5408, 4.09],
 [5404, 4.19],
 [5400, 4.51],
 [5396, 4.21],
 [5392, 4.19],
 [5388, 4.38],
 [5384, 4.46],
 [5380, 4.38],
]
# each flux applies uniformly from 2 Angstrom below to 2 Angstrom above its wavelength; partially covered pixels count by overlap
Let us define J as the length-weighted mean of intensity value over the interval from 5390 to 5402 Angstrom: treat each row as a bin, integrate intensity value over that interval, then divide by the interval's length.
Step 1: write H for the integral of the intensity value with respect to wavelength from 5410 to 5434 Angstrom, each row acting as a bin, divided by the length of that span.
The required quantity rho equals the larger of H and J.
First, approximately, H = 4.23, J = 4.30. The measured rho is 4.30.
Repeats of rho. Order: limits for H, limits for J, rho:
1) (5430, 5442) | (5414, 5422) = 4.20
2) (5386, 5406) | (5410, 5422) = 4.30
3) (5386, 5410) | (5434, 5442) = 4.26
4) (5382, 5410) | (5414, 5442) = 4.29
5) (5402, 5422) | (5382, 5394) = 4.34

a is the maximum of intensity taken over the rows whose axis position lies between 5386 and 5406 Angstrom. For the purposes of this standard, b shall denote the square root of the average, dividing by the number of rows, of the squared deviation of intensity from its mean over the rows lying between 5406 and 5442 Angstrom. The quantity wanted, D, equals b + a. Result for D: 4.66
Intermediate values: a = 4.51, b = 0.152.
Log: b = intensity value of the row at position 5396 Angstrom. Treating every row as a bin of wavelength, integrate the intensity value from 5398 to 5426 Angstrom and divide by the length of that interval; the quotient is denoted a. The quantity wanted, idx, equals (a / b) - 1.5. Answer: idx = -0.49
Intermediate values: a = 4.24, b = 4.21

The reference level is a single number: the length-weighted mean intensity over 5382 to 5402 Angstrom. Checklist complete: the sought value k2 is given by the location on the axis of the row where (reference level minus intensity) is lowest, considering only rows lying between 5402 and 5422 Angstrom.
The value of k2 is 5412 Angstrom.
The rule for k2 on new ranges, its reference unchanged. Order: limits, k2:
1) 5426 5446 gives 5428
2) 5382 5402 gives 5400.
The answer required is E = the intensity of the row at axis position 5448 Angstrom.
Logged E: 4.02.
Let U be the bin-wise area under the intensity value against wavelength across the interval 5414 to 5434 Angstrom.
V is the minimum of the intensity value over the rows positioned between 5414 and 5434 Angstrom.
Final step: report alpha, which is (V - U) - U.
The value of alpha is -163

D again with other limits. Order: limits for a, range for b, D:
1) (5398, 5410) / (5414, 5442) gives 4.63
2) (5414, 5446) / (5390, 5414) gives 4.54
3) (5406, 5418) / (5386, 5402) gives 4.63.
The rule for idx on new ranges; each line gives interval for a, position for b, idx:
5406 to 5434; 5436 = -0.47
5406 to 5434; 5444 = -0.51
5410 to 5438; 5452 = -0.57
